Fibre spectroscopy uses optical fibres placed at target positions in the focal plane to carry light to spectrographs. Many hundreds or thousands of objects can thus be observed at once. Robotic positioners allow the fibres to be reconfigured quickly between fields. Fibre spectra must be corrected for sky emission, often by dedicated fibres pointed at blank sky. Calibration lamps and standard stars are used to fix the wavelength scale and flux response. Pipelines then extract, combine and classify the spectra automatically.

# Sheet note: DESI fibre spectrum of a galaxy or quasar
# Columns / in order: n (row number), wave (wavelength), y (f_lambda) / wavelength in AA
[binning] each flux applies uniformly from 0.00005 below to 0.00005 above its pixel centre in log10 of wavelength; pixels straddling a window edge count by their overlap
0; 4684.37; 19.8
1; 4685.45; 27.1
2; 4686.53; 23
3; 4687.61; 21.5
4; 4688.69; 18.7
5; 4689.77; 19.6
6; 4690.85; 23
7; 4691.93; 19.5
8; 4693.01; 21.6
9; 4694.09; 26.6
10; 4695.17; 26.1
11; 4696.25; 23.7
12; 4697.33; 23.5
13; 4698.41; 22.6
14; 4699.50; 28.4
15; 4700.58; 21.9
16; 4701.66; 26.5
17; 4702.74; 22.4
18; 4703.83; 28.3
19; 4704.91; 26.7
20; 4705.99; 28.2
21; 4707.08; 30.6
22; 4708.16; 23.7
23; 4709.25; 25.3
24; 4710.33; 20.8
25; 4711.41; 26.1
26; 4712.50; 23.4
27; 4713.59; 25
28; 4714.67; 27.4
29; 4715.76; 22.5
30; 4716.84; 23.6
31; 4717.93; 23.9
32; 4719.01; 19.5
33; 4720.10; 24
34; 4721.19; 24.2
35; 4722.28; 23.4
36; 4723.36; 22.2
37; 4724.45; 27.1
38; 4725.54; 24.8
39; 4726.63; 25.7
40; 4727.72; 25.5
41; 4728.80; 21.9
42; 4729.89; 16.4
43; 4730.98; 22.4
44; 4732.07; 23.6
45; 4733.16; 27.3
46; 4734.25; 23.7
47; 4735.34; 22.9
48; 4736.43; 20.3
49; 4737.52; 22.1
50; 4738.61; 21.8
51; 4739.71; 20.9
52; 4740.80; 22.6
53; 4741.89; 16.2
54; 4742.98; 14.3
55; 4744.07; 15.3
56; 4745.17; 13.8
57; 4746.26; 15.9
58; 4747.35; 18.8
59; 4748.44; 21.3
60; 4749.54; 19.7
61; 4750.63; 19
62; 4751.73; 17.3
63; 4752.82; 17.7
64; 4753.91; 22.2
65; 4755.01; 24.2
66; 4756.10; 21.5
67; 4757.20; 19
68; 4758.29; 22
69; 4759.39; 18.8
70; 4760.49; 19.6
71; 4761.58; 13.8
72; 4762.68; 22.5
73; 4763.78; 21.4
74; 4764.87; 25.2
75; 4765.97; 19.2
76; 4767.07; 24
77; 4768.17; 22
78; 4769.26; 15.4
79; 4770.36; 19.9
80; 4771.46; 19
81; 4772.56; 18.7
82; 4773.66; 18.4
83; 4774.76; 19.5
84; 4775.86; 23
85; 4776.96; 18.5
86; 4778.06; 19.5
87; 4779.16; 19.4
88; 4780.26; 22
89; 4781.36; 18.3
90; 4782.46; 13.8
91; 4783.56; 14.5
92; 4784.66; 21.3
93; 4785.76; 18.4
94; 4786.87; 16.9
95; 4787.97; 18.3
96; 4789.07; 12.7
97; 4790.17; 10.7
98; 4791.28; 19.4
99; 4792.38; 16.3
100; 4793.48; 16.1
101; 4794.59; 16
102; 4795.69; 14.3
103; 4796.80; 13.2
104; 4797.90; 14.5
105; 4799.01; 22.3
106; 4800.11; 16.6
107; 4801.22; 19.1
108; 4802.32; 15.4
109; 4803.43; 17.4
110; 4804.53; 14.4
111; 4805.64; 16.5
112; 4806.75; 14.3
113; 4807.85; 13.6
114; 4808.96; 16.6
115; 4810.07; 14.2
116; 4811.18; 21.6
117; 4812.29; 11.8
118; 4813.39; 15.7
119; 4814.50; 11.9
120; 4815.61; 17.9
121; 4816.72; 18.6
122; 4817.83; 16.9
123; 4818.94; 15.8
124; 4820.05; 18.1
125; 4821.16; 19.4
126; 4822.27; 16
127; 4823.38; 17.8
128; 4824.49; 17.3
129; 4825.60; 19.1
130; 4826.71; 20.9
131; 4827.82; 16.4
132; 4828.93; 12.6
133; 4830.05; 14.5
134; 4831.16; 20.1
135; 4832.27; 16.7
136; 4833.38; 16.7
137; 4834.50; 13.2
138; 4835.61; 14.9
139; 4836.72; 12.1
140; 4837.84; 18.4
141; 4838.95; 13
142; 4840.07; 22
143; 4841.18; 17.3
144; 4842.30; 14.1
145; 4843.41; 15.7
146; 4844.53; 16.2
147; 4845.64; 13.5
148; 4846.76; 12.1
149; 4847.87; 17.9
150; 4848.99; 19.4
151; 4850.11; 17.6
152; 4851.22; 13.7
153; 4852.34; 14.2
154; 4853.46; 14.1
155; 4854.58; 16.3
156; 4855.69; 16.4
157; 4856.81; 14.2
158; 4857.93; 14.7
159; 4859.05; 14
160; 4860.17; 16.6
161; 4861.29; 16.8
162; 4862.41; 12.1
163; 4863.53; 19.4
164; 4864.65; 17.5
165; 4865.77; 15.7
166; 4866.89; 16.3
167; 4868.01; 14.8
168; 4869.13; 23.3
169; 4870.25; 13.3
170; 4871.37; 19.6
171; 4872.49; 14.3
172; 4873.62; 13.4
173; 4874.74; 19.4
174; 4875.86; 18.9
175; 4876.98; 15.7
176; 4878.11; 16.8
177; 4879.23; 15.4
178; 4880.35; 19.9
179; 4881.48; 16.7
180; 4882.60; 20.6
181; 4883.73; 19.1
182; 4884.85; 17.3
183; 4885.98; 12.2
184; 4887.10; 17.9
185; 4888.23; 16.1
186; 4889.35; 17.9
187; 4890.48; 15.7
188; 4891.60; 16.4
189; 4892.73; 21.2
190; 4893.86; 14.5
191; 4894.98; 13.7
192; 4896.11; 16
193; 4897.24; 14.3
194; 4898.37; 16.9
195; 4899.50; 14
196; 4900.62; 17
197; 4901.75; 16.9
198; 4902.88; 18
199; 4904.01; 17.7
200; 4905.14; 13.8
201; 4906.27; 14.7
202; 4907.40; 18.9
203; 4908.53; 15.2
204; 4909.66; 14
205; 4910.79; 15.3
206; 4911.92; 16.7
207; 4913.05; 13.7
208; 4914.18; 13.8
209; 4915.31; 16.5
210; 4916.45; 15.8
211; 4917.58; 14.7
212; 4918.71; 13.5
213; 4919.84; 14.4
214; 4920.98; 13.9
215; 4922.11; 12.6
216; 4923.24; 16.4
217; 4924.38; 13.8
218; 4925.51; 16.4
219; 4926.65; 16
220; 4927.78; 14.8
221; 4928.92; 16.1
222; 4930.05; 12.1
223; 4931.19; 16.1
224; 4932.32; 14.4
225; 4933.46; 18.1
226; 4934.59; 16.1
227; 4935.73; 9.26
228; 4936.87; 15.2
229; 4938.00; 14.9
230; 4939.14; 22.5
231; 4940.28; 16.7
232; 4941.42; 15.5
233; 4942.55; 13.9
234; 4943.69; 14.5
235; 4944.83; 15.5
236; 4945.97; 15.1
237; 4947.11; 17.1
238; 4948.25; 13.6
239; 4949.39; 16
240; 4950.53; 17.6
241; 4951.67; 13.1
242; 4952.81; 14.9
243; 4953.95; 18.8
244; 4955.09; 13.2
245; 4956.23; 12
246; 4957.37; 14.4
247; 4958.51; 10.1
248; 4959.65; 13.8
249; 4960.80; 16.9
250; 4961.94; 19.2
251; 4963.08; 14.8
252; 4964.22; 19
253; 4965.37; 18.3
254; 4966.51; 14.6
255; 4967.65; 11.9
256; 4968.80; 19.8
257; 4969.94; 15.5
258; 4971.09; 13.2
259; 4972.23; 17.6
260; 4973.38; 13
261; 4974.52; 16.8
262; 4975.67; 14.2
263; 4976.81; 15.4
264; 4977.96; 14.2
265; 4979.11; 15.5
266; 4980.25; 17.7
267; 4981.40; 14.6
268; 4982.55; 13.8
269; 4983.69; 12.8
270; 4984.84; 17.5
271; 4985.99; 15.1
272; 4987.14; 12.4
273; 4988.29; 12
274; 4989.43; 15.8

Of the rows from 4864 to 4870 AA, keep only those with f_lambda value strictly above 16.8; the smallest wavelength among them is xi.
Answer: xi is 4864.65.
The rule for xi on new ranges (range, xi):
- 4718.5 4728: 4719.01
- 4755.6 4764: 4756.10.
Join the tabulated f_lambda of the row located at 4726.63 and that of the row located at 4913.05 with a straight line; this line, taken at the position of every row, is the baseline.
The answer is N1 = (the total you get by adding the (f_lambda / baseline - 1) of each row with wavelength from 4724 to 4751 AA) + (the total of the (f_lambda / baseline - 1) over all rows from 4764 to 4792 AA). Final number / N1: -8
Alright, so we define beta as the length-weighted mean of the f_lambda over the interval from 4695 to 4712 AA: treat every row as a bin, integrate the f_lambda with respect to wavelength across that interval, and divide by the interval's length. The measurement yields 25.3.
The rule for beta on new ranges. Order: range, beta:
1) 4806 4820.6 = 15.9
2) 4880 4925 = 15.9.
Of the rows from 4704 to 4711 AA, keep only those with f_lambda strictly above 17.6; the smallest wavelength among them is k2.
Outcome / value 4704.91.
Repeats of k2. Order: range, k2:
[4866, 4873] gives 4869.13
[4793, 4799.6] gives 4799.01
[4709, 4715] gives 4709.25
